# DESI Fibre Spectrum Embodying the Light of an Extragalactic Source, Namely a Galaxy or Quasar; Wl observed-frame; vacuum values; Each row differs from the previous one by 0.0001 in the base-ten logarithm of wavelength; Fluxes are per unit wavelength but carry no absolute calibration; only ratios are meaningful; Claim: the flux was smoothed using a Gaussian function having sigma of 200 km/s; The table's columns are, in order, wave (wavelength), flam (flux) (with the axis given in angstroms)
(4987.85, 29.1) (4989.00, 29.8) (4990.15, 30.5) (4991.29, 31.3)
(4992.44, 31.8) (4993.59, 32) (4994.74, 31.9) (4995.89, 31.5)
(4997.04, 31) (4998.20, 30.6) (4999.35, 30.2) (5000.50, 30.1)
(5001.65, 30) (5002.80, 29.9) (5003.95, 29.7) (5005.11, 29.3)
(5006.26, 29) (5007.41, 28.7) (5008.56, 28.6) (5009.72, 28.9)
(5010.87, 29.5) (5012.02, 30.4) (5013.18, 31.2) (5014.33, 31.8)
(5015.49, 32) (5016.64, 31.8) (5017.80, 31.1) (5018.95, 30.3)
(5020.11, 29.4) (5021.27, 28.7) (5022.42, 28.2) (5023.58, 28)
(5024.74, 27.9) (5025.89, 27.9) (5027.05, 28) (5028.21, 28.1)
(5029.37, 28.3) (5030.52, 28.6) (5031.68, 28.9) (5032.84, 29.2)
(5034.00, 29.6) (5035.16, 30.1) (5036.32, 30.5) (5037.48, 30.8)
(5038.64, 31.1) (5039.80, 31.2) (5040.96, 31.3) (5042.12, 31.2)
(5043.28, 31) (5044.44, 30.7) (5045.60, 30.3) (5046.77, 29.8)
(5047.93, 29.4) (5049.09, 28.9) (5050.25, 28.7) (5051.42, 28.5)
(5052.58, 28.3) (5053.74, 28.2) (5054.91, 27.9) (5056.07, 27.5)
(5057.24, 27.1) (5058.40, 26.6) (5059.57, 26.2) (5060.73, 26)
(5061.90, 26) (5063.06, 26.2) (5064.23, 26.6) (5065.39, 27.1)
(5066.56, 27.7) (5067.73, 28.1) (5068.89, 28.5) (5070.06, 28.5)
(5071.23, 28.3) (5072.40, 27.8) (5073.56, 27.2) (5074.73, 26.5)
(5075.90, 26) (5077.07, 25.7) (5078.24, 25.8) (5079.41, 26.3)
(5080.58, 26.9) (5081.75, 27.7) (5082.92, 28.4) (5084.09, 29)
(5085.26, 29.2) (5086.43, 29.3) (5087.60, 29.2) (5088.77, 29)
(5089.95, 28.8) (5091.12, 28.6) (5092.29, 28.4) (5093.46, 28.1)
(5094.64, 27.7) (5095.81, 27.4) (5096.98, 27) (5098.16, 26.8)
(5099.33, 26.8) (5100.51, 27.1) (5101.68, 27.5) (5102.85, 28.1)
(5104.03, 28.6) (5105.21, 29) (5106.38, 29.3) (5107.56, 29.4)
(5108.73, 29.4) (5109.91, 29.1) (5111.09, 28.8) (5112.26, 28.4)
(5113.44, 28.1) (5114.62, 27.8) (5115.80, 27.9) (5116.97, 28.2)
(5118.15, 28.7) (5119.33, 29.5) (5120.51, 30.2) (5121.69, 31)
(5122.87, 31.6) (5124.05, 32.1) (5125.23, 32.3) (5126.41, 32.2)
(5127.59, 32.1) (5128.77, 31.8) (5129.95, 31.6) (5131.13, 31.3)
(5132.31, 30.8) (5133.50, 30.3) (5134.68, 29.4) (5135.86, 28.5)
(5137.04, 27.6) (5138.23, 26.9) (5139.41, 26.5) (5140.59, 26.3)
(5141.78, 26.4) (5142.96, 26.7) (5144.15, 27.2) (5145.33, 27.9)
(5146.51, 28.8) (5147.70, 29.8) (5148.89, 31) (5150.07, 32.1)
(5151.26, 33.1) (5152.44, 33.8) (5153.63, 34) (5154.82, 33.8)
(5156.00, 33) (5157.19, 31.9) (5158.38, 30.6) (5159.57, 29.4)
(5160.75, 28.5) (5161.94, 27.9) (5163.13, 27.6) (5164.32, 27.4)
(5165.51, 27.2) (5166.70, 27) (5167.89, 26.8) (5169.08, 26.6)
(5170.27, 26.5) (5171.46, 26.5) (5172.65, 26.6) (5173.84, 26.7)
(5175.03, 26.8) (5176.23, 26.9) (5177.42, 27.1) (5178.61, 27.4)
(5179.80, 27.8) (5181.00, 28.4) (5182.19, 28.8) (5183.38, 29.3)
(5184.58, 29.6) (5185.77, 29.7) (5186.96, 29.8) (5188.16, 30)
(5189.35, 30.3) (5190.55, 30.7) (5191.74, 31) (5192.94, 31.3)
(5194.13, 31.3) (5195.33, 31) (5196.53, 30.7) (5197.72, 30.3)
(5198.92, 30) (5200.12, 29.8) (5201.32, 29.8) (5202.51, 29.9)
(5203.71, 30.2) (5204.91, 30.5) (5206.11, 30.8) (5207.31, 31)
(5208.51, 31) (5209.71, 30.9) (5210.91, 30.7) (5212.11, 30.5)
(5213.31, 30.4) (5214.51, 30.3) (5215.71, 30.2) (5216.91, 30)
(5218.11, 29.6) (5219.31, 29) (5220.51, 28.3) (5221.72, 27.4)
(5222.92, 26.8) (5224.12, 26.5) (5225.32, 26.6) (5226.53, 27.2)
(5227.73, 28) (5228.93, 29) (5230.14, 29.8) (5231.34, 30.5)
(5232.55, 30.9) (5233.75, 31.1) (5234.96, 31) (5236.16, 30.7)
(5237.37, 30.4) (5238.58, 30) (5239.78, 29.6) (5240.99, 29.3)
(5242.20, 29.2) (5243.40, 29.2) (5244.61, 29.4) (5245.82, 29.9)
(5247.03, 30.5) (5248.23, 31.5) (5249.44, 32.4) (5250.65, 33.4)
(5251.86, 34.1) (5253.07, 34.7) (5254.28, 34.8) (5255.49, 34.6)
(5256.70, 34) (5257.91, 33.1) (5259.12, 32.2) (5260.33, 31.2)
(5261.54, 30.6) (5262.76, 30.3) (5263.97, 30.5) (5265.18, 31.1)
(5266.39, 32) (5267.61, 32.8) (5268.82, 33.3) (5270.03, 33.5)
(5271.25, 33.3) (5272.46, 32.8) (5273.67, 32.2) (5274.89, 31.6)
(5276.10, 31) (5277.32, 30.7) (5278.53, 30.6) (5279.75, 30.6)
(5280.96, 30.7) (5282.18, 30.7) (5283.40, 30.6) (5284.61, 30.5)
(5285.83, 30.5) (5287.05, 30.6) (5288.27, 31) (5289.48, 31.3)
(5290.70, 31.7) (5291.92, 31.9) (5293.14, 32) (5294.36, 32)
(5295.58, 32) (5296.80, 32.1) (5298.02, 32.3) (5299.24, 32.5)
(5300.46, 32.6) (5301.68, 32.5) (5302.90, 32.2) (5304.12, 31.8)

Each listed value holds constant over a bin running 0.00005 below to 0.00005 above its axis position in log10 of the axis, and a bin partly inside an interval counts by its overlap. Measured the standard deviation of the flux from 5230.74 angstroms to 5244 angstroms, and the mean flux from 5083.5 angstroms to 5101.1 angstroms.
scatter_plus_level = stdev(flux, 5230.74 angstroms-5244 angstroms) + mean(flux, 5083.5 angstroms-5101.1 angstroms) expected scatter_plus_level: 28.9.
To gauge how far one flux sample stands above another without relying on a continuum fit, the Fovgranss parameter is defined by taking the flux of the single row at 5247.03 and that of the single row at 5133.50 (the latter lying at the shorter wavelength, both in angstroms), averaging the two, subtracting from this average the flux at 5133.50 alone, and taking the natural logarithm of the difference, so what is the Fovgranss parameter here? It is -2.3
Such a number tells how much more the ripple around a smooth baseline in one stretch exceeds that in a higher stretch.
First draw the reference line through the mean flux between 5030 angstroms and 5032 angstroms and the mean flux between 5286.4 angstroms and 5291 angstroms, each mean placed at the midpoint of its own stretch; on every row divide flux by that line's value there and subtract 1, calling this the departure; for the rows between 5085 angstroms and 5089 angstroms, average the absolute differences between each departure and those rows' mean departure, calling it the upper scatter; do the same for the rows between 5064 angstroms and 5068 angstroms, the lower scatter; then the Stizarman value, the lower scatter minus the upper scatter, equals 0.014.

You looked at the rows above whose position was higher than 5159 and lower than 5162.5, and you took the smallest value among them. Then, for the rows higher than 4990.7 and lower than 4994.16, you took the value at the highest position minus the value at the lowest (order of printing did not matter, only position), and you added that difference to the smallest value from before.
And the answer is 28.6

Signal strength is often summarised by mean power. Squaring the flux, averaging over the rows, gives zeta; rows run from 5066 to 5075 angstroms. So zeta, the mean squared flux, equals 775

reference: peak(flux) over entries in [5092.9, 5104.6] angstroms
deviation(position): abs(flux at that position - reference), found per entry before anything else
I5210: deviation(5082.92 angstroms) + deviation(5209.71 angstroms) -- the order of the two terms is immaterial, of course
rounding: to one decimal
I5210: 2.5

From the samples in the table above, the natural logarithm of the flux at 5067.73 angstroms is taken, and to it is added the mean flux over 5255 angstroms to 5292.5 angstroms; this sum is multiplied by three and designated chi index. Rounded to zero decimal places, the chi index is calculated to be 105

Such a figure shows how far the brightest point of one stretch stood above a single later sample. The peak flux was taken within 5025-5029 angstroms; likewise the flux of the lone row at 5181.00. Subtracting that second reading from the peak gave -0.3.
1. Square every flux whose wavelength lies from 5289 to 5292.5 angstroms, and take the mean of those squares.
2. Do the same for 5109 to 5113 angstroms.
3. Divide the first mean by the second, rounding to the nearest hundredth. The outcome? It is 1.21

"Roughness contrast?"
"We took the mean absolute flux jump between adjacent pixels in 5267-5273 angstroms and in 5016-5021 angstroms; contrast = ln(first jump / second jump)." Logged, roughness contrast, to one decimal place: -0.8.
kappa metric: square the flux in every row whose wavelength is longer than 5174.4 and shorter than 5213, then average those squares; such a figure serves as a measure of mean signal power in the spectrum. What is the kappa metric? 889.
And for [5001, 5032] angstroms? 867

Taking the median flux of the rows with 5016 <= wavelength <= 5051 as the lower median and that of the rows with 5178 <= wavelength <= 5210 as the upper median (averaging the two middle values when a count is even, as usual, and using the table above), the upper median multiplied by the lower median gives 891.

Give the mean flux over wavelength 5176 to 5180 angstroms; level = 27.3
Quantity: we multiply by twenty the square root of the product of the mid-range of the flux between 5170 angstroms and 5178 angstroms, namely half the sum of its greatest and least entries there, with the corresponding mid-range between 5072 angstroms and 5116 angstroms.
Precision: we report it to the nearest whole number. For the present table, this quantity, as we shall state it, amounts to 543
